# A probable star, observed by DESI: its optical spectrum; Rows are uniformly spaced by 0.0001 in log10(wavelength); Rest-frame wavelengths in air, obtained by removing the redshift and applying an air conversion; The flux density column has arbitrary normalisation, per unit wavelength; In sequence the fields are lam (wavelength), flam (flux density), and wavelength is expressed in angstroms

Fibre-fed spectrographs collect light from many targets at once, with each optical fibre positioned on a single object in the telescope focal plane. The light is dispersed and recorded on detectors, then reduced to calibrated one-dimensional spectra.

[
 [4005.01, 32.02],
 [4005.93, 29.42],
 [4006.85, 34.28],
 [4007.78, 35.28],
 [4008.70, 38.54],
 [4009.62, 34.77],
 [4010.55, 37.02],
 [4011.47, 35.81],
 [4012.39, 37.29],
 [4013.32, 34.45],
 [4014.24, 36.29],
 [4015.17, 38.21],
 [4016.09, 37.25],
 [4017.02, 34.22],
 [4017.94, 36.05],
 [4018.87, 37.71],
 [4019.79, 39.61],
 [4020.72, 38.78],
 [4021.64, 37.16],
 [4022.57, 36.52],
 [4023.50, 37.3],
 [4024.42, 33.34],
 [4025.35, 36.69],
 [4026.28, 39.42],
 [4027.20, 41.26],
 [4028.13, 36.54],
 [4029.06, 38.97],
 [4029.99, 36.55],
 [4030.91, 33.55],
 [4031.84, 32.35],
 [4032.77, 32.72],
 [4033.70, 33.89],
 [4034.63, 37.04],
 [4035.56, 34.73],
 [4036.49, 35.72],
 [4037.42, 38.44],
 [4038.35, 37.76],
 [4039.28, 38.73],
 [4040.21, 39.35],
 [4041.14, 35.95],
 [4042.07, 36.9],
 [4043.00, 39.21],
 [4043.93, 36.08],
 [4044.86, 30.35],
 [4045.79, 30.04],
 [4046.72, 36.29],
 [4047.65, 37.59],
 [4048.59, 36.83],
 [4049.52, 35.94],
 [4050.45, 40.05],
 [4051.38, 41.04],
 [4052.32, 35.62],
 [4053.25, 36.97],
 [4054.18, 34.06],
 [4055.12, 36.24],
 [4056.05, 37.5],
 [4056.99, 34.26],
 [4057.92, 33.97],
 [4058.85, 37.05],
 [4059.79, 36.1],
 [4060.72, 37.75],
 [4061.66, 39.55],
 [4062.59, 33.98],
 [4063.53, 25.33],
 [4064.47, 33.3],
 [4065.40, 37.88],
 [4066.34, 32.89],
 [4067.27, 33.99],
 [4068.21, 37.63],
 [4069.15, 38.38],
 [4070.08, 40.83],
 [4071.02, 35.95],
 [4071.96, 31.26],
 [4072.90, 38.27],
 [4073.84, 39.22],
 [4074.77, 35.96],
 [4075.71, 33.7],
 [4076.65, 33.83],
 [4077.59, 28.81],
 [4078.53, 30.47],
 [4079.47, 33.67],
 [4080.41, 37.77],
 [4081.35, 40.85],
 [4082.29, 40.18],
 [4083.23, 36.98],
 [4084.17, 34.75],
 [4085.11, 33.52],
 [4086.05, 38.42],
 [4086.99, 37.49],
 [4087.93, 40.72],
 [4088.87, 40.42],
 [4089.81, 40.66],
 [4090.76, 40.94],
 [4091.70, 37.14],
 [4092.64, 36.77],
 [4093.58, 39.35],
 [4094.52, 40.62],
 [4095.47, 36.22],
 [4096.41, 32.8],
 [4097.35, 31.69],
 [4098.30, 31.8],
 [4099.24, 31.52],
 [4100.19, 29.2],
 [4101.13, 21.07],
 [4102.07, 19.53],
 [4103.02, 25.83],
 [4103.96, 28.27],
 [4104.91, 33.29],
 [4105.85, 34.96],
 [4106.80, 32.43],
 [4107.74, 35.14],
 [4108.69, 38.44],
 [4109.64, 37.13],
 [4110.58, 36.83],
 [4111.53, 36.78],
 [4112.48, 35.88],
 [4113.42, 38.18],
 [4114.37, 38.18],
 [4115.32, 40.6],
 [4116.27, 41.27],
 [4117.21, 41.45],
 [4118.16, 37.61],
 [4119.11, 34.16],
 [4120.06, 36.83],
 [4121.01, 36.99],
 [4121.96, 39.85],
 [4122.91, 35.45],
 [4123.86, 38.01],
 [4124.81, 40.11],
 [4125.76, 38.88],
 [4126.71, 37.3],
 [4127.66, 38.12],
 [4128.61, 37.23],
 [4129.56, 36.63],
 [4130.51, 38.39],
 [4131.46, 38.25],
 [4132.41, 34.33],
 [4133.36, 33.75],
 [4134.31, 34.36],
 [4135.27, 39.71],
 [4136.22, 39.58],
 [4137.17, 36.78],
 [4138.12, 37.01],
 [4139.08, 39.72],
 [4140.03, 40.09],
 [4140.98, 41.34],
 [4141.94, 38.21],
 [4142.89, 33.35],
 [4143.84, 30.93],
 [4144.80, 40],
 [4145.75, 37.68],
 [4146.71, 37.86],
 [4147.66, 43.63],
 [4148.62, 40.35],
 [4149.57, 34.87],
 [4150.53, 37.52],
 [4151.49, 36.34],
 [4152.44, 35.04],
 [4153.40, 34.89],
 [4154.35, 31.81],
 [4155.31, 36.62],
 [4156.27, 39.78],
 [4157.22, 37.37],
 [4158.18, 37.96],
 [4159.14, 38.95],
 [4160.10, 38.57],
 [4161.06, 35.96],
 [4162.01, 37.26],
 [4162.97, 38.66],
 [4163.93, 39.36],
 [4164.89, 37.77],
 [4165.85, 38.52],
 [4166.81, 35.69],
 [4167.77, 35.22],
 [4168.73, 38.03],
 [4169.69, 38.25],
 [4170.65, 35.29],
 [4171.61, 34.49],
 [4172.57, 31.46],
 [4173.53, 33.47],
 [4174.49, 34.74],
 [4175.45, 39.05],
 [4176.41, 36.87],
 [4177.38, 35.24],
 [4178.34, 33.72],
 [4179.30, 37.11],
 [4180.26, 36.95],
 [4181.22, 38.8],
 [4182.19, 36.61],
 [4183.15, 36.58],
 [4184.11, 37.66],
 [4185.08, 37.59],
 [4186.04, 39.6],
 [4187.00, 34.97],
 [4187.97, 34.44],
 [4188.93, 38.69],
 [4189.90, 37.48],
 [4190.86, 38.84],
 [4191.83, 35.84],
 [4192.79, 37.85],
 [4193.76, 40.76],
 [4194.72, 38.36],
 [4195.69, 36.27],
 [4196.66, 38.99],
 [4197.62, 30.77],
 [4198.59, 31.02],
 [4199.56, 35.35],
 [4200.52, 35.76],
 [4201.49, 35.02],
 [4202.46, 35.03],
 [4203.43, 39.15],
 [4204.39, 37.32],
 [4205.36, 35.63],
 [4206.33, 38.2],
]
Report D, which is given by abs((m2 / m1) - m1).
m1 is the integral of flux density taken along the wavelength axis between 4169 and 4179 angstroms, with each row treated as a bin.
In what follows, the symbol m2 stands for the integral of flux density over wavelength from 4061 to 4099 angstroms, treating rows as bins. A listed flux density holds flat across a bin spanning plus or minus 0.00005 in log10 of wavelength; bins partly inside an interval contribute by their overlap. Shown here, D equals 350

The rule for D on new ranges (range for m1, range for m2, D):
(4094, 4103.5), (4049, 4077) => 282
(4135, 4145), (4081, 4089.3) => 377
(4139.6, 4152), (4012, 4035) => 467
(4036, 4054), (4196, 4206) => 661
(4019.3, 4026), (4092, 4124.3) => 244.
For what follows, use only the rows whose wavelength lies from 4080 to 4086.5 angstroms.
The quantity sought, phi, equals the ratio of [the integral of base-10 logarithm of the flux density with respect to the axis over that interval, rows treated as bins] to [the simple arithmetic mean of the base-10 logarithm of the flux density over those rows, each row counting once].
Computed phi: 6.5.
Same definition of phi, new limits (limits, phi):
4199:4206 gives 7.0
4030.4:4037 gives 6.6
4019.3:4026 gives 6.7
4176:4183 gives 7.0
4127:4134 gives 7.0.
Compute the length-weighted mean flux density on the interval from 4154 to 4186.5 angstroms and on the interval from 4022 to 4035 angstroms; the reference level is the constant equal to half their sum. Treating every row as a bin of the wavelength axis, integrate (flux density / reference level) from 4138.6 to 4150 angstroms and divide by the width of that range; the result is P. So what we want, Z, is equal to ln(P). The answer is 0.05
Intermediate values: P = 1.05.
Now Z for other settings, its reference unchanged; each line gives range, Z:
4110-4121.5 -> 0.04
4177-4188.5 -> 0.00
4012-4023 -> 0.01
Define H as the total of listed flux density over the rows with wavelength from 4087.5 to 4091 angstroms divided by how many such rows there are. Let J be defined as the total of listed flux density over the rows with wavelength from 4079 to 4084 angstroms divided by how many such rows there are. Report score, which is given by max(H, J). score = 40.7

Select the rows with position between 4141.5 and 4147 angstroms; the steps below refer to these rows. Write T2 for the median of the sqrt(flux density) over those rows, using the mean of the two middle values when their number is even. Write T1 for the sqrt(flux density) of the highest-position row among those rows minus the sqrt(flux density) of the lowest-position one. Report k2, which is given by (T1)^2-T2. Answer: -6.14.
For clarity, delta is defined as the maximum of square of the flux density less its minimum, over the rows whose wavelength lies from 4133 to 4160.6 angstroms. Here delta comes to 947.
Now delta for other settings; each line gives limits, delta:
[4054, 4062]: 410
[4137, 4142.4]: 356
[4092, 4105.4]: 1269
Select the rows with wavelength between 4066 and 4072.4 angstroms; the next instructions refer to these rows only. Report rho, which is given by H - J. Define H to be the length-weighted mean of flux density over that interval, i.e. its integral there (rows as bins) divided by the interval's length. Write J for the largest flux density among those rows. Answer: -4.9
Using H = 35.94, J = 40.83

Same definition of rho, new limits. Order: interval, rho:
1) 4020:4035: -4.8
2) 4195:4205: -3.6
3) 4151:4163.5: -2.9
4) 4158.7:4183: -2.7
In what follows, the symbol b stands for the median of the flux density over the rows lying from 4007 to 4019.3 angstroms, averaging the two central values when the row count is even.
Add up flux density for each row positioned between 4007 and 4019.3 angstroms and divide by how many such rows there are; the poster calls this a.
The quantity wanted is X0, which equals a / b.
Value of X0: 1.00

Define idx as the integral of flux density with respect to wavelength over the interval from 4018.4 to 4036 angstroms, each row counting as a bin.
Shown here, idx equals 643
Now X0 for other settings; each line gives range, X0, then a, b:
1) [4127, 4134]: 0.98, 36.7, 37.2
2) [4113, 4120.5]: 1.01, 38.5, 38.2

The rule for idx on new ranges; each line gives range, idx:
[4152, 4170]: 668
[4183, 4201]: 660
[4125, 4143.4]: 691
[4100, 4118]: 613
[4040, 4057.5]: 635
